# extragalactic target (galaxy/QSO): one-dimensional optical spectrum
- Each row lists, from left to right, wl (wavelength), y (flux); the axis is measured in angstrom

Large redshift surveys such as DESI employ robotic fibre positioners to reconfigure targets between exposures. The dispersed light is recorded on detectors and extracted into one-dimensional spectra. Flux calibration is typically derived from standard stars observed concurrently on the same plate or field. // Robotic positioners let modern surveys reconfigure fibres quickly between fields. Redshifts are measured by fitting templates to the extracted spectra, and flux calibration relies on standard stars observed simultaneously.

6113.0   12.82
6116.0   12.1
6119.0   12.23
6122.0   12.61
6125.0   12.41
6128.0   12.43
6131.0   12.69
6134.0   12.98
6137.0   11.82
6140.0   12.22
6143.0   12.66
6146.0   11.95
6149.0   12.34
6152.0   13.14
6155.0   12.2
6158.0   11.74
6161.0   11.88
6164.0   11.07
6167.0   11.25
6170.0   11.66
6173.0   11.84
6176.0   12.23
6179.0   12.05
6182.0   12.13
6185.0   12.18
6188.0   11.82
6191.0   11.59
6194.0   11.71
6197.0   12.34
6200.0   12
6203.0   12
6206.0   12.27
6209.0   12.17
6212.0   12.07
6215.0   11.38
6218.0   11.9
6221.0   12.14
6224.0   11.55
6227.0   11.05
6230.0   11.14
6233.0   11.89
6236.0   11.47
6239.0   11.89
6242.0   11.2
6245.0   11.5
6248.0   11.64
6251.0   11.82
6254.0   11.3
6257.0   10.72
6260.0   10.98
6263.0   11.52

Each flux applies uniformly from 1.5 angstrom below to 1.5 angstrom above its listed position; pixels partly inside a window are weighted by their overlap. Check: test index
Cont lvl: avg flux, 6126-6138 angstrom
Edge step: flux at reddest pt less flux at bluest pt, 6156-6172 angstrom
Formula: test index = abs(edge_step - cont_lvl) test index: 12.6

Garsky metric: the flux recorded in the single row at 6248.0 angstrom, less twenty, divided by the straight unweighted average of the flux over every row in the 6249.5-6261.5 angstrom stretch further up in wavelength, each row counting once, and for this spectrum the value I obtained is -0.75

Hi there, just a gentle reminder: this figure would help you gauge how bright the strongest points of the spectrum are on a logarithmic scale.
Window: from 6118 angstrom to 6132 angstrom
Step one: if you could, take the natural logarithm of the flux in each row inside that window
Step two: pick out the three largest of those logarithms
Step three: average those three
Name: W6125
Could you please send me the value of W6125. 2.53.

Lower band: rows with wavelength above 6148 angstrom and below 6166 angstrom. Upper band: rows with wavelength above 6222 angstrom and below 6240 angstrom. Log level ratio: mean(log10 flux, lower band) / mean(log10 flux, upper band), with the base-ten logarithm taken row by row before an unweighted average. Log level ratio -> 1.02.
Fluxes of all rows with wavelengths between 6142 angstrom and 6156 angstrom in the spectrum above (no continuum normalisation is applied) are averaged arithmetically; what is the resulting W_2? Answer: 12.46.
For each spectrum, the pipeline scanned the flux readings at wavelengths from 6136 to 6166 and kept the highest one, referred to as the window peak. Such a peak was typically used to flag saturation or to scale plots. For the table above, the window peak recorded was 13.14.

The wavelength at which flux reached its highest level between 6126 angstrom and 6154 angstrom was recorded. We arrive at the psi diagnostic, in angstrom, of 6152.0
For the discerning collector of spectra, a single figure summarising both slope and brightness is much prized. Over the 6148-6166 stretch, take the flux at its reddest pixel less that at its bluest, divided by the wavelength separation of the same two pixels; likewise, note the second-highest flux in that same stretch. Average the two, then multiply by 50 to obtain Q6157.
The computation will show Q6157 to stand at 306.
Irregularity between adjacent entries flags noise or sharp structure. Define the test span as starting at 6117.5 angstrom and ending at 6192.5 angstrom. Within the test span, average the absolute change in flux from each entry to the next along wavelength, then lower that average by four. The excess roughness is -3.61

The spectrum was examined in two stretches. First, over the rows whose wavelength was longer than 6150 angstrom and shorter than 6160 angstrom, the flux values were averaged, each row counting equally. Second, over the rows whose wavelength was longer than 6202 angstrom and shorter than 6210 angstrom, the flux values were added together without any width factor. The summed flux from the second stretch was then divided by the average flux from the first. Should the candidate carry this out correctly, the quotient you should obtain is 2.95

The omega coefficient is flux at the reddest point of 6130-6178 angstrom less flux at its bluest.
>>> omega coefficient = -0.5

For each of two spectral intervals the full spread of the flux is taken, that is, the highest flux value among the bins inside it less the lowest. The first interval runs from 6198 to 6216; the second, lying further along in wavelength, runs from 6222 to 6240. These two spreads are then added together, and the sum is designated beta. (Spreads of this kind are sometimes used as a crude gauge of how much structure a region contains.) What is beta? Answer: 1.73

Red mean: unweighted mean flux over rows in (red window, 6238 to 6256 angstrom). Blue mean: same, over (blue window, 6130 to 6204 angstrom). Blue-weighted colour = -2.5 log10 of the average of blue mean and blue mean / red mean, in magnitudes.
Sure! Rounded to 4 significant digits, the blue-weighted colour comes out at -2.041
